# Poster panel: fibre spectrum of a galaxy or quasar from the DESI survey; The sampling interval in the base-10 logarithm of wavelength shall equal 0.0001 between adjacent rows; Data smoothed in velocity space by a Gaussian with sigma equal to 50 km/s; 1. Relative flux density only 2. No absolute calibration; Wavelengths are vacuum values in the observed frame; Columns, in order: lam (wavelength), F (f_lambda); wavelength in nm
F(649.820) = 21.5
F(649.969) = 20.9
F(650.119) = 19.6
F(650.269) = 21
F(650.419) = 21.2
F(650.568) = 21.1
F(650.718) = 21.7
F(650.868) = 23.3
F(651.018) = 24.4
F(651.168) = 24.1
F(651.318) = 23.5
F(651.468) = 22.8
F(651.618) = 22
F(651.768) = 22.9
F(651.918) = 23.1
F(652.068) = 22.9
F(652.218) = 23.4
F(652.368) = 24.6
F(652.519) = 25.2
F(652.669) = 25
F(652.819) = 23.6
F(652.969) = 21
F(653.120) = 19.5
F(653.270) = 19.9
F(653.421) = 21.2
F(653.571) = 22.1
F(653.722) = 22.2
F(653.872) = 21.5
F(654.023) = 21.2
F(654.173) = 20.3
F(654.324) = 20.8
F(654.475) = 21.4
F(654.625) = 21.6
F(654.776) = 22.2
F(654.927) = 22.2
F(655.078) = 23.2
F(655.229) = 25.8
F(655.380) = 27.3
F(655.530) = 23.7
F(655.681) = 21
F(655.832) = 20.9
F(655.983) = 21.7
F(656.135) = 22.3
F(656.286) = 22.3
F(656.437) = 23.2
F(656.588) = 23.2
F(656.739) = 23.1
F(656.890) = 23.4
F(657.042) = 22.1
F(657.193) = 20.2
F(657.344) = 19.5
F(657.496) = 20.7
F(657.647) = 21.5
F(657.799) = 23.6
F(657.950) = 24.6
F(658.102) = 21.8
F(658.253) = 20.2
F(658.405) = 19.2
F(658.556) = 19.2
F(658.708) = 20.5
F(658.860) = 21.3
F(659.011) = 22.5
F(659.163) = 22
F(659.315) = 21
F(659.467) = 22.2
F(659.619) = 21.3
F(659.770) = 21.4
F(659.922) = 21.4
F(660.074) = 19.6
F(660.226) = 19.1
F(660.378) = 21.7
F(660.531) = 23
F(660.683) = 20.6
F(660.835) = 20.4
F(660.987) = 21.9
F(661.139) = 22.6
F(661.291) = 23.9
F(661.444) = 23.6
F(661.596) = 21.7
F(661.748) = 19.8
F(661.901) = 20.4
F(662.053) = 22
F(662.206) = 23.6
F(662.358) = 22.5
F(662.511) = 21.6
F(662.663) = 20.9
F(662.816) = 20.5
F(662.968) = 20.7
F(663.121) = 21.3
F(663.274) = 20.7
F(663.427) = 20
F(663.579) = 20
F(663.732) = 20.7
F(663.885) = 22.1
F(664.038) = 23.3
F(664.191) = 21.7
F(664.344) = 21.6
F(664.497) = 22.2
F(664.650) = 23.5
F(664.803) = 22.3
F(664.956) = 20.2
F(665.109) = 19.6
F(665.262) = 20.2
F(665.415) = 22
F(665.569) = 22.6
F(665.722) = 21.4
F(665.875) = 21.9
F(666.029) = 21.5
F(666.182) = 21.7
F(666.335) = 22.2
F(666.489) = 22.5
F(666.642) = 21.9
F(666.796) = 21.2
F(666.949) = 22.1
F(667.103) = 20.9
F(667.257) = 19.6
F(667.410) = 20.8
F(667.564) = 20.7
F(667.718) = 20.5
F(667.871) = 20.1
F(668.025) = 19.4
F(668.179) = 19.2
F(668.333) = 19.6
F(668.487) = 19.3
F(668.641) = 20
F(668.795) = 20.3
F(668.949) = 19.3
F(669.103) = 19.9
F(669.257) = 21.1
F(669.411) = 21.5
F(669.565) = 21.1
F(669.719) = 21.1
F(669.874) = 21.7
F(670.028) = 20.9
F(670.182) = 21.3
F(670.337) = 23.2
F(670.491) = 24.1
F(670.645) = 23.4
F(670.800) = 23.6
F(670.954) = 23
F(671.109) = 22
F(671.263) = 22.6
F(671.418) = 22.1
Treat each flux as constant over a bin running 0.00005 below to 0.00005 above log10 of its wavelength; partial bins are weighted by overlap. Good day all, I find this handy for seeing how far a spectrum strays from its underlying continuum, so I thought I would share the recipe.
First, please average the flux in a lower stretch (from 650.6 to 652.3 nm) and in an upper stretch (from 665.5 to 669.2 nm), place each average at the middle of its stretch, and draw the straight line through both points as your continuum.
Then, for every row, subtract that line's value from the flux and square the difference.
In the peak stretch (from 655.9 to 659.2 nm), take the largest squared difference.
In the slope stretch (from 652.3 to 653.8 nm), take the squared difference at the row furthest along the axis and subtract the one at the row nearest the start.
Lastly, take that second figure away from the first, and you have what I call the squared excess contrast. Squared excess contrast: 11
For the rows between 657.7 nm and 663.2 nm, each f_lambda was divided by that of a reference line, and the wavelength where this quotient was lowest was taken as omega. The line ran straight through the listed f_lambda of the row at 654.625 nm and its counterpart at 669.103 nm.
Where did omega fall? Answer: 658.405 nm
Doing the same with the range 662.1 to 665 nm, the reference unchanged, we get 663.427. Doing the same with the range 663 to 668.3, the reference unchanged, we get 668.179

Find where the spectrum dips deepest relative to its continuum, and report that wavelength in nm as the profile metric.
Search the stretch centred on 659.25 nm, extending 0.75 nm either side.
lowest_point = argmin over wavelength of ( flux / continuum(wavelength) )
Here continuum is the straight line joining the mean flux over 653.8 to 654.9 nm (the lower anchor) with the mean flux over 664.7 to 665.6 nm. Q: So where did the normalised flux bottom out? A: 658.556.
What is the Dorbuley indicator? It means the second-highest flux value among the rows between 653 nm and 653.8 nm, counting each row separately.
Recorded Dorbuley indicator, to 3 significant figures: 22.1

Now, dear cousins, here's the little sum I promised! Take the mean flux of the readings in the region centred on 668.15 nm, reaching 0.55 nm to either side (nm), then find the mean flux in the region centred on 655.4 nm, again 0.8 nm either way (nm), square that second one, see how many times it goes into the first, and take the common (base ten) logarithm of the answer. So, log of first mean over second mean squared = -1.425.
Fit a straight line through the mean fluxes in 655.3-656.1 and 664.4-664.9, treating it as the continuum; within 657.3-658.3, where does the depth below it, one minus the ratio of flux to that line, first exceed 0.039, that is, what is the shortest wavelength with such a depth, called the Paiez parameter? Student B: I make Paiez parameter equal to 657.344 nm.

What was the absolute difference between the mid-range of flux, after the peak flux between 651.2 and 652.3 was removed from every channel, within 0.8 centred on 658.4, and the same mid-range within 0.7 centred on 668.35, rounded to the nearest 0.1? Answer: 0.9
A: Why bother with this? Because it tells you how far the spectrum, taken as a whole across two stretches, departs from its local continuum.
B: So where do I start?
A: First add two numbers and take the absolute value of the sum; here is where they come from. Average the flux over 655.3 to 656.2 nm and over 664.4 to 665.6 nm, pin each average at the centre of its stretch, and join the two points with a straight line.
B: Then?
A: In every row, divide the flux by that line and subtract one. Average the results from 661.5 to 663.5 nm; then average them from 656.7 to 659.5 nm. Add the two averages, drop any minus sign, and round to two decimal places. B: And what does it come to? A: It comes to 0.08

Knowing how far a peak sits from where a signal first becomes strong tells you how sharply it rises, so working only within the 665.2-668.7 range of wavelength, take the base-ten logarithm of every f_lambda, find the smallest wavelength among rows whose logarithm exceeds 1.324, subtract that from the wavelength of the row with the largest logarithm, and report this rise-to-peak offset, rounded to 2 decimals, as 0.15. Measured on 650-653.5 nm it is 2.10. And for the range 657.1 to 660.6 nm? 0.30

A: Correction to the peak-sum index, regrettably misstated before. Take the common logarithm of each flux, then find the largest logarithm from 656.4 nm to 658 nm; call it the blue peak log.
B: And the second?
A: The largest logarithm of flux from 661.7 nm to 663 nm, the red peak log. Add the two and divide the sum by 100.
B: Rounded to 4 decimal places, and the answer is 0.0276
